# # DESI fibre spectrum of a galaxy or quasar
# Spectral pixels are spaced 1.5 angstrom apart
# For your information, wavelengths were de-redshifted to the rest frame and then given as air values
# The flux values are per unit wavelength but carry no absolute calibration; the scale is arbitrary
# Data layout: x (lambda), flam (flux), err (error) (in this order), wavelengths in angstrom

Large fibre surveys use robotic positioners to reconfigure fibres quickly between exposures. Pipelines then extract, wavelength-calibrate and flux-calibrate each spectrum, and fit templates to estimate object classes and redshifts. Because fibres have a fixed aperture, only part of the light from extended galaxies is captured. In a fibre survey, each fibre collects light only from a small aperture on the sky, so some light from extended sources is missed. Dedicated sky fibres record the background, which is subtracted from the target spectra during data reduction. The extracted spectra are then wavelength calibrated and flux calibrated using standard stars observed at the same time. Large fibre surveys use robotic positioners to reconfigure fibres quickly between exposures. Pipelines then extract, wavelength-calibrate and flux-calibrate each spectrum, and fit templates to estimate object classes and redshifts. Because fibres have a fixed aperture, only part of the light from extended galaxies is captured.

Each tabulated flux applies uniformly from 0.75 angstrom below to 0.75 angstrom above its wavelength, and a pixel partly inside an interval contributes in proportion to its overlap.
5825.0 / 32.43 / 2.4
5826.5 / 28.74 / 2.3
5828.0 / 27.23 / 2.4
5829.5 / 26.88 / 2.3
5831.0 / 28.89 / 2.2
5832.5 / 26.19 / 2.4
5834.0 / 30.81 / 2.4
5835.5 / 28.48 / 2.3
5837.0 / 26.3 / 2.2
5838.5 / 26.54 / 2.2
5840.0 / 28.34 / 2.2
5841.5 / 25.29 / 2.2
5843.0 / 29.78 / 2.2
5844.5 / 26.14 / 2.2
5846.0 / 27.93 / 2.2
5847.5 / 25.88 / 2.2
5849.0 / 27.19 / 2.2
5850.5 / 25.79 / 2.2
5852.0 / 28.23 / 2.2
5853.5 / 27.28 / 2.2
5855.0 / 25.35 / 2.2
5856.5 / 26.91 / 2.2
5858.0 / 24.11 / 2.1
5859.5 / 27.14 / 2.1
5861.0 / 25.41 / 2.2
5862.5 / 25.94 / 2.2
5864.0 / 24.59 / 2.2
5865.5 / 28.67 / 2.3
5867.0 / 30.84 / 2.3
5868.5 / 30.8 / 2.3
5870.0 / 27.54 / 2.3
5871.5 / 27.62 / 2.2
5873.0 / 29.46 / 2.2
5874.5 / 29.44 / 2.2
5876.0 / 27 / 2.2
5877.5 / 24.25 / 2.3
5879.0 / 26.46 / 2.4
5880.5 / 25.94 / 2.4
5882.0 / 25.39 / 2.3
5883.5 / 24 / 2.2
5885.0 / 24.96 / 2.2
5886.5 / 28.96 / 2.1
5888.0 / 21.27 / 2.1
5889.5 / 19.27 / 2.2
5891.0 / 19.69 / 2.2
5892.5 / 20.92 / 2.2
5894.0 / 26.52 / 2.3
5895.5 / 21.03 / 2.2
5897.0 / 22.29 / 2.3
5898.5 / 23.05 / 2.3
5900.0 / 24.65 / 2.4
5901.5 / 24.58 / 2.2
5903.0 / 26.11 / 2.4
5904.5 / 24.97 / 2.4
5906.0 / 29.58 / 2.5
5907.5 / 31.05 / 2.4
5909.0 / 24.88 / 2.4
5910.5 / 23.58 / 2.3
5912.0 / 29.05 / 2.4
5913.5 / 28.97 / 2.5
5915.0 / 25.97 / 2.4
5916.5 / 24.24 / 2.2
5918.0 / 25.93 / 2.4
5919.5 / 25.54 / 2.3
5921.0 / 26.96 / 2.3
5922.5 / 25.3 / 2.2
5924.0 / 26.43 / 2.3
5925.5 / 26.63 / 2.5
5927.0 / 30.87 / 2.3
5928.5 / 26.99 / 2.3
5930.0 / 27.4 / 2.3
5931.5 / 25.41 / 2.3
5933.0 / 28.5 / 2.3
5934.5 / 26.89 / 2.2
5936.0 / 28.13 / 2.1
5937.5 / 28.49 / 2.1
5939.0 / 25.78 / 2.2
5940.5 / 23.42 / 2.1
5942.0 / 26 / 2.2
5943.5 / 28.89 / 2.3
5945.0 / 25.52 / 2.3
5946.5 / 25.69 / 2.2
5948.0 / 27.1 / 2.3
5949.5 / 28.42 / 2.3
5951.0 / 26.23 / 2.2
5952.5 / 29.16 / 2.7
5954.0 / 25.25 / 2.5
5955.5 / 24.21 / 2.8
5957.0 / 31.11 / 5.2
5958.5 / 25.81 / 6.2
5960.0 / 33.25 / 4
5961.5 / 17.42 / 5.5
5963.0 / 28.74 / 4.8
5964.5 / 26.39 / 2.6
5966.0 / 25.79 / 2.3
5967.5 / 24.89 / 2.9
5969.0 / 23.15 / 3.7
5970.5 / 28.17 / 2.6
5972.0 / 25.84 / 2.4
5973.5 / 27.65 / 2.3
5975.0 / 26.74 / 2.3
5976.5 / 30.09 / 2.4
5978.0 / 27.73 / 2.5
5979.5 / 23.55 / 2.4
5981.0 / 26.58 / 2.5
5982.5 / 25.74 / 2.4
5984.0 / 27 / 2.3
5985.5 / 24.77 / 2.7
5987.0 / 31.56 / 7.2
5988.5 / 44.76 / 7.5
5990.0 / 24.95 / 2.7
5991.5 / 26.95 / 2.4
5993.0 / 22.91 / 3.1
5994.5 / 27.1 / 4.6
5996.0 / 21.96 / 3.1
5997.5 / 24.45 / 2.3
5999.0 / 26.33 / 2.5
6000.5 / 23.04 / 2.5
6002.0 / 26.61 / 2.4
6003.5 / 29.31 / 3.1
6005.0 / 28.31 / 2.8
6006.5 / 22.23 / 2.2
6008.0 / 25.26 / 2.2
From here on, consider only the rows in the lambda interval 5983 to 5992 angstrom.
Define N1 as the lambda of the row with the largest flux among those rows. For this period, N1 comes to 5988.5 angstrom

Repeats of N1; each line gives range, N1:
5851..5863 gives 5852.0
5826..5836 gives 5834.0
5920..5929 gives 5927.0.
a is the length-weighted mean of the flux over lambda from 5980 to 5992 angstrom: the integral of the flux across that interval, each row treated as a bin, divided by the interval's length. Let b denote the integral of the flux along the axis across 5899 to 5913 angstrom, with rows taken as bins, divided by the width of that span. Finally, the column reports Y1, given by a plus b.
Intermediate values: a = 29.0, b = 26.5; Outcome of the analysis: 55.4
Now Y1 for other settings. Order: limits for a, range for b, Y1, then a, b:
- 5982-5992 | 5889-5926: 54.7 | 29.5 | 25.1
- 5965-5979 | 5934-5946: 53.2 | 26.6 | 26.6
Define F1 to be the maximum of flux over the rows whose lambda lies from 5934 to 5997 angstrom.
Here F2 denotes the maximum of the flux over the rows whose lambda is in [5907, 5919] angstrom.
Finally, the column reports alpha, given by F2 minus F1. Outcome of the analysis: -13.7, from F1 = 44.76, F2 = 31.05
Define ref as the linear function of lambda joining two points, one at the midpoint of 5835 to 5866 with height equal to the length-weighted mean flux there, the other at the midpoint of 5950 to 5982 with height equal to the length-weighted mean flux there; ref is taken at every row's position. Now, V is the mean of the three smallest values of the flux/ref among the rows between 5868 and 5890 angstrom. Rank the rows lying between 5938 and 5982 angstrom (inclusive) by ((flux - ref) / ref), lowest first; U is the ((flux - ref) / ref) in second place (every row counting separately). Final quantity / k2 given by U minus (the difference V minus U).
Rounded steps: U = -0.129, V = 0.81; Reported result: -1.06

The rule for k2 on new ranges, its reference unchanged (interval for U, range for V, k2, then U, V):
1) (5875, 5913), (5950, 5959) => -1.47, -0.261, 0.94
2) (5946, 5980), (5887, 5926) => -1.01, -0.129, 0.75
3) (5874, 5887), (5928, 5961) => -1.10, -0.091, 0.91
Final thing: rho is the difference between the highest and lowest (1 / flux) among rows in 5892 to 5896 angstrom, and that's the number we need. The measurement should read 0.010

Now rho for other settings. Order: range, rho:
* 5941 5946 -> 0.005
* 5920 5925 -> 0.002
